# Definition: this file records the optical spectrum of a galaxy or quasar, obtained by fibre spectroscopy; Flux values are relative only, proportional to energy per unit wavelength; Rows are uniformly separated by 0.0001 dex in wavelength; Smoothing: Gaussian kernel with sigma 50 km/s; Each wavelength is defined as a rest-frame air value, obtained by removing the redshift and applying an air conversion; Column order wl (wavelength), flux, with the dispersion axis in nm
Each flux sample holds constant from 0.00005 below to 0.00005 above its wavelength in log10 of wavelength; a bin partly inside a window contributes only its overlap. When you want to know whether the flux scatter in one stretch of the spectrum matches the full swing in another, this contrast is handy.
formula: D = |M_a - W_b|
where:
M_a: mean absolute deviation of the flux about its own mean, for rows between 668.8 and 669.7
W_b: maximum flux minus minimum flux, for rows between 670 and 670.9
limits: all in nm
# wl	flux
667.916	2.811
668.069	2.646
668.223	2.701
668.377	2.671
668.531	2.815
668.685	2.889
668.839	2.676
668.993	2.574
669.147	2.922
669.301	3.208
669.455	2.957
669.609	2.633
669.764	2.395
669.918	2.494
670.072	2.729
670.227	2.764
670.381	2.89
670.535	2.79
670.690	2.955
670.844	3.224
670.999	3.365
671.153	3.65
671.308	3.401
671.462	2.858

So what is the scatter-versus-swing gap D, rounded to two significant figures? 0.29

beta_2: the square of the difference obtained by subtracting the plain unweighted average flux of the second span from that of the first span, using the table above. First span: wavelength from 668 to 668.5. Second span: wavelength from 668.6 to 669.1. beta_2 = 0.00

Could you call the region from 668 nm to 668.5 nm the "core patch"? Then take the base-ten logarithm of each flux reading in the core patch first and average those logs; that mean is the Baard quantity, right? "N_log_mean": 0.43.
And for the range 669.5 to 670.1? 0.41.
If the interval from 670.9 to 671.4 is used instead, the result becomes 0.54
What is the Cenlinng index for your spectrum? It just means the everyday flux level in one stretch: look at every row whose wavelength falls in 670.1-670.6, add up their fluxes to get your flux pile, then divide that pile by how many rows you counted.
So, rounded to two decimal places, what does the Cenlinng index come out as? 2.81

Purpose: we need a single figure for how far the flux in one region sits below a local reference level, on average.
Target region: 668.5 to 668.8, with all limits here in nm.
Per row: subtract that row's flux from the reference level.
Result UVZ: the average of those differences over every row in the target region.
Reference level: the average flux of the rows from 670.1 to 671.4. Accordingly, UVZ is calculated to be 0.28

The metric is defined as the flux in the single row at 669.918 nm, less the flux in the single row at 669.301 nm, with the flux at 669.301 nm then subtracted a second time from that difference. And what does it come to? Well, -3.9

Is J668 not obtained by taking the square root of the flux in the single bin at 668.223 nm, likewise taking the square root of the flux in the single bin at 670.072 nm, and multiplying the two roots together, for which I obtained 2.71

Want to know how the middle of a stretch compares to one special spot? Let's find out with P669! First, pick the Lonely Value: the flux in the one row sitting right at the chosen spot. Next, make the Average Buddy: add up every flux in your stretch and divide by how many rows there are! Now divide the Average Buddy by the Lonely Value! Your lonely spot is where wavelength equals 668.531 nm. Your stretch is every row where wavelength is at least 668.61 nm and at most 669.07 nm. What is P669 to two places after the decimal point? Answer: 0.96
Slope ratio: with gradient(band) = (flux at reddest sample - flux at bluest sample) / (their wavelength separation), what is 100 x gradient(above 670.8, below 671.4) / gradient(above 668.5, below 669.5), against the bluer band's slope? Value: 248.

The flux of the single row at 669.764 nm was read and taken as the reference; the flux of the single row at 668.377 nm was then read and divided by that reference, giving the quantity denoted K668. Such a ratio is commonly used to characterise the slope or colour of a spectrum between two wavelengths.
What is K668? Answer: 1.12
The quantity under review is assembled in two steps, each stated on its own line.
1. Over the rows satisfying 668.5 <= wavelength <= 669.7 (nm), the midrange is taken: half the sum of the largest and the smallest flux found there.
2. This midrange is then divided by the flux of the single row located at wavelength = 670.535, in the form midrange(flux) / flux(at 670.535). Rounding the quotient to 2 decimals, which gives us 1.04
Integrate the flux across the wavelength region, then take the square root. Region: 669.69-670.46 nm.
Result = 1.431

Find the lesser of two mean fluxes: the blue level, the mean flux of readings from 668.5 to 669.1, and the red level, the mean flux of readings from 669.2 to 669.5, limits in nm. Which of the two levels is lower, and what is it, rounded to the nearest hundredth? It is 2.74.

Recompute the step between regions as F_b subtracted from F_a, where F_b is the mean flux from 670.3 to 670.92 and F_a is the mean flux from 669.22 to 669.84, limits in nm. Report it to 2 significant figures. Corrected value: -0.17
